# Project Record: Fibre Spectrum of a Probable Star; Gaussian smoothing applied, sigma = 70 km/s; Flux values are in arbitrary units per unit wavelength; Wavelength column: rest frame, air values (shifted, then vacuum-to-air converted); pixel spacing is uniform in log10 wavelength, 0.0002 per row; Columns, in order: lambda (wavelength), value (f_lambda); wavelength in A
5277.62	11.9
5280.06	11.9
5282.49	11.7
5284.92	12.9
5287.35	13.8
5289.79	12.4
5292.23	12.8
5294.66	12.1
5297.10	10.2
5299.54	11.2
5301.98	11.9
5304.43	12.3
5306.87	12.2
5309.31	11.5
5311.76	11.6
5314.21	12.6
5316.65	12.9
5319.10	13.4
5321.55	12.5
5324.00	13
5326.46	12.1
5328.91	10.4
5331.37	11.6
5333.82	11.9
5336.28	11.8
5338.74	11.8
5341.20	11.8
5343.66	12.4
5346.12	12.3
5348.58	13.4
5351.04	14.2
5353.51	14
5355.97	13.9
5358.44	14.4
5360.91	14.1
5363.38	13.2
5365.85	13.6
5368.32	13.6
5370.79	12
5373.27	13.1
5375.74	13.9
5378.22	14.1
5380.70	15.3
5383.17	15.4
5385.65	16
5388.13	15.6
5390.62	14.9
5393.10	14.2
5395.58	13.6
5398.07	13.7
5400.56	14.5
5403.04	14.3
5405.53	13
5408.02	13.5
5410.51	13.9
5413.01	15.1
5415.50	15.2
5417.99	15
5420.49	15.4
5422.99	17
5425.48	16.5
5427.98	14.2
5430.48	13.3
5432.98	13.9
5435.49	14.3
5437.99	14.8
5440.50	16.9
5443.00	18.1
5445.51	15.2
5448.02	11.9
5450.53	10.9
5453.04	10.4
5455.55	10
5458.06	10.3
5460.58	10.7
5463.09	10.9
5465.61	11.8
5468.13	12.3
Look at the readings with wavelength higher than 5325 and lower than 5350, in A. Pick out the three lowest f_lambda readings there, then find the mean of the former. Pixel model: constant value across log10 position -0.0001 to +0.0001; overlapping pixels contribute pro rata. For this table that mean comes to 11.3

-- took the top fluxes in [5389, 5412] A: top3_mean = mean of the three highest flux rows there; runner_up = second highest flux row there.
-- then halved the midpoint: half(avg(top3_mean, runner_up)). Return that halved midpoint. 7.3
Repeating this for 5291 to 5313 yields 6.2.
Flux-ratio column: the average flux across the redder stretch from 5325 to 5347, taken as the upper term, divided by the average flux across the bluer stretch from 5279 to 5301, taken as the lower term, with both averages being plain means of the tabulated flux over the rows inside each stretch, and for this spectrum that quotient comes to 0.97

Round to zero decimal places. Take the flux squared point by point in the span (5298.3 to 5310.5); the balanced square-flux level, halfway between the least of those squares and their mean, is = 133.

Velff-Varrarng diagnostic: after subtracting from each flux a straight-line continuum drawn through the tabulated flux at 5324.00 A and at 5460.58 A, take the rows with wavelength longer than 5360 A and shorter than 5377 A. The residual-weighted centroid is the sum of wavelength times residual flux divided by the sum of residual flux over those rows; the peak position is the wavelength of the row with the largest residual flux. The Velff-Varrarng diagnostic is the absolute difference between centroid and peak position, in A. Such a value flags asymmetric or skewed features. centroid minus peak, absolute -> 7.8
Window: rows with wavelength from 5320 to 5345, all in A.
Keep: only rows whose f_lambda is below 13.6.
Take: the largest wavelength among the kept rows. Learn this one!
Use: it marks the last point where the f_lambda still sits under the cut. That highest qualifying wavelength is 5343.66 A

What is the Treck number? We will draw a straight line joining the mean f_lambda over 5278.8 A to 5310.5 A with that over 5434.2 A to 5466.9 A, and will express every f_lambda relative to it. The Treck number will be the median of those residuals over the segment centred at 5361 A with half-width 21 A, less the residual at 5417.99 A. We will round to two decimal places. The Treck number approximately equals -1.16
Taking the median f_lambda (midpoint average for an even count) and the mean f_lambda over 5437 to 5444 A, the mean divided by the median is 0.98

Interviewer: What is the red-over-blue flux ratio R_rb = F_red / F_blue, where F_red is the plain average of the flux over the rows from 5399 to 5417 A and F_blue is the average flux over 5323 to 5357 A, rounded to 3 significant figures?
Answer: 1.14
